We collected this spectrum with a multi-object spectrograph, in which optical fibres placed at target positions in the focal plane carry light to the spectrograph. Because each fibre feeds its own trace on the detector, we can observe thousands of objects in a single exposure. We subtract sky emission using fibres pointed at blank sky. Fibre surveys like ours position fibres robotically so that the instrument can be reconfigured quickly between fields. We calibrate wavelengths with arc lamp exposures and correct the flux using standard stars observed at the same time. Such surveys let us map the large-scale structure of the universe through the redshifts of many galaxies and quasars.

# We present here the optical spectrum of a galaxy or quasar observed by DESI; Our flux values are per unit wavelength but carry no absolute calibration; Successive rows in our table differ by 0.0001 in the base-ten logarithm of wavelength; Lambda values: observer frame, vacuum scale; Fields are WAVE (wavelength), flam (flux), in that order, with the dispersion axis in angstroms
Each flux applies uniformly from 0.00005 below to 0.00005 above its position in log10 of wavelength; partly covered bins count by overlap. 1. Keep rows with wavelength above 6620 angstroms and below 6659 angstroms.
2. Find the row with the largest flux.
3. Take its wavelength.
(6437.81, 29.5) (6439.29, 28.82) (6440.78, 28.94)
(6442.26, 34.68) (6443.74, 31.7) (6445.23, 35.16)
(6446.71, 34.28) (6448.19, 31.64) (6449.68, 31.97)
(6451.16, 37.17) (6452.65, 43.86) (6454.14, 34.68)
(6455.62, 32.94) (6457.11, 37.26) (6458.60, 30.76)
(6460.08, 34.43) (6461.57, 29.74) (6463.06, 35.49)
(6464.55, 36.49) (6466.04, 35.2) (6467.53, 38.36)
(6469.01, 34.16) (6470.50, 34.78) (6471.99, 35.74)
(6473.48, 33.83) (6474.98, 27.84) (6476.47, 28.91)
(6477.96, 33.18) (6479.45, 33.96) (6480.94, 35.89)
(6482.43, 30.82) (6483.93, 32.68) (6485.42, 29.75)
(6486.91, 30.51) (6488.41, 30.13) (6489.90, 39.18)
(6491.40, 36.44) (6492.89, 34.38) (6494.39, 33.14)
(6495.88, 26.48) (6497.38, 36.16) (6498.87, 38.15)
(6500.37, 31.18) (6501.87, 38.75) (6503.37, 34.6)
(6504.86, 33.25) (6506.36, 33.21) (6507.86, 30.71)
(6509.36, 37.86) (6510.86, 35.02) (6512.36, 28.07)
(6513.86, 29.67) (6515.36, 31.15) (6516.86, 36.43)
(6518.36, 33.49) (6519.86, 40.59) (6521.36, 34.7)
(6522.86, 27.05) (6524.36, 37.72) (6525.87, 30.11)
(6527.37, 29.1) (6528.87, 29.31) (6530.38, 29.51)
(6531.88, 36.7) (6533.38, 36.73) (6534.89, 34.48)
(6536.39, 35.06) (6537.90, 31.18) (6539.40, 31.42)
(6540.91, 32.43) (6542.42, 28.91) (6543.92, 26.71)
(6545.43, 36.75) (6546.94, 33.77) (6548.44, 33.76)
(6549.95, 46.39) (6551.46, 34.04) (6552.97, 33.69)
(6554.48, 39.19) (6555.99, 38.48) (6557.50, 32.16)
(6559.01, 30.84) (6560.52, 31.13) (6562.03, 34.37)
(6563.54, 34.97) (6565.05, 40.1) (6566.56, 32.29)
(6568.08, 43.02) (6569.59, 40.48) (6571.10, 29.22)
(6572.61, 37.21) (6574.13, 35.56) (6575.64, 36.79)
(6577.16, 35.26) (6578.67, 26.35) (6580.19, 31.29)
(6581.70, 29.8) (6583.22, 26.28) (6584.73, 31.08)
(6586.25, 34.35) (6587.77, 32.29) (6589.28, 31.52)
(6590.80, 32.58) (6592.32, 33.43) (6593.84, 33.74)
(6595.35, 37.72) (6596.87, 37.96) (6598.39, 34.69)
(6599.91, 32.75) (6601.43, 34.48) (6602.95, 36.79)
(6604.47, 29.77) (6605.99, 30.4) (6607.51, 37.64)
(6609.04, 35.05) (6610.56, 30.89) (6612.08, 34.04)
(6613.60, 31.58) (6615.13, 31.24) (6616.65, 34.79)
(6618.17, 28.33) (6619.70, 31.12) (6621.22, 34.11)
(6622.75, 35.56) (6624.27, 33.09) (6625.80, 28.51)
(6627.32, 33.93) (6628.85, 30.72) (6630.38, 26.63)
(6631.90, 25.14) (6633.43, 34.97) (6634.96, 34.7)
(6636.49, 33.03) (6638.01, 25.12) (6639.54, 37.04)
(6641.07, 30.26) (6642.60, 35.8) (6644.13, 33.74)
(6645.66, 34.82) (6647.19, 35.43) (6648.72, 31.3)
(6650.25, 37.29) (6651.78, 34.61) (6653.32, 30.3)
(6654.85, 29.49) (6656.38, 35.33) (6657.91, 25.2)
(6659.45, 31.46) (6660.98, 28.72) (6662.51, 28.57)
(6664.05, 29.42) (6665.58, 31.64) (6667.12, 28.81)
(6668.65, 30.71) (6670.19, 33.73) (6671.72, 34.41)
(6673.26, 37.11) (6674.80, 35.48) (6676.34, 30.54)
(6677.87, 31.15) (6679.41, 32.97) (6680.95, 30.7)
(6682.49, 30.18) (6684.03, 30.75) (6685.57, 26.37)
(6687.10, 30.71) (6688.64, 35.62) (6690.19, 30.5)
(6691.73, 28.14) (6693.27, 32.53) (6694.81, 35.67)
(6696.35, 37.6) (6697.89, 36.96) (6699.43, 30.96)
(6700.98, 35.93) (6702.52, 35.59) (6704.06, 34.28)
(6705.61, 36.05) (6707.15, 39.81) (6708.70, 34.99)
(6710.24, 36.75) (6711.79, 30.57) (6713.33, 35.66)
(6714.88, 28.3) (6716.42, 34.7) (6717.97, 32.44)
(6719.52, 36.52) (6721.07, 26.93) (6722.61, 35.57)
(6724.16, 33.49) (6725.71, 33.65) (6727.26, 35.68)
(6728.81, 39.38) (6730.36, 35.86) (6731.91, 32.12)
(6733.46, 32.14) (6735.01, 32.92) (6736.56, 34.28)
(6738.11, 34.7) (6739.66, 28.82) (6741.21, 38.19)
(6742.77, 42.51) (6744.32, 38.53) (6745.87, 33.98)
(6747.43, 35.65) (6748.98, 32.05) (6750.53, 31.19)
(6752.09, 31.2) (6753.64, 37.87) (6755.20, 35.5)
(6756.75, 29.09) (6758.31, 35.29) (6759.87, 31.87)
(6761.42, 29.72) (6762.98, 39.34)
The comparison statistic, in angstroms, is 6650.25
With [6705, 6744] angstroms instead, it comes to 6742.77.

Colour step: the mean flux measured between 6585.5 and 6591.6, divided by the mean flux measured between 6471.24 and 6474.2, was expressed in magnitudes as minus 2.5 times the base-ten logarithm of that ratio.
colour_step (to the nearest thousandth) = 0.068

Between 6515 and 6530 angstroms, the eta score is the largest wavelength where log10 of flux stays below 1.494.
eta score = 6528.87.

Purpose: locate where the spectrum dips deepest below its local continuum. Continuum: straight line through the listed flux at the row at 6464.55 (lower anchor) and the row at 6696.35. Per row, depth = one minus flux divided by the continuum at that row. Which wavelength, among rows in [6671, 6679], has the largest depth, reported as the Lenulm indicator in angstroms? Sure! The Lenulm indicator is 6676.34 angstroms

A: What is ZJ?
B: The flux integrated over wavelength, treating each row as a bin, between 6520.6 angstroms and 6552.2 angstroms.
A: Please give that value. 1047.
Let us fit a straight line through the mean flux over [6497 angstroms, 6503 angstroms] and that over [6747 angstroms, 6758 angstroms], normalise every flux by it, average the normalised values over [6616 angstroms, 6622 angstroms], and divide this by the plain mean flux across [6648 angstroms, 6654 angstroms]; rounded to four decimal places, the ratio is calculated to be 0.0277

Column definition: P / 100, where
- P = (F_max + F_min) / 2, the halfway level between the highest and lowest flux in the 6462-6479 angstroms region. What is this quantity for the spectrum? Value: 0.331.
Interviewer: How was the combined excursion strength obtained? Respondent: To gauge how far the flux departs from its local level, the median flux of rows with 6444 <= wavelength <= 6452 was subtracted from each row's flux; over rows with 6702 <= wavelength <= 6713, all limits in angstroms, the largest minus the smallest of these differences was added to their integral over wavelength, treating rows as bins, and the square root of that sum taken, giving 4.7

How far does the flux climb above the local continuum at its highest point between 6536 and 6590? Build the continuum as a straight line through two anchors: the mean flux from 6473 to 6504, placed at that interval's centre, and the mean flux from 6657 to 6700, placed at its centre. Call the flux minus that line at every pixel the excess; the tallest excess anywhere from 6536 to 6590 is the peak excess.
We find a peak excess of 14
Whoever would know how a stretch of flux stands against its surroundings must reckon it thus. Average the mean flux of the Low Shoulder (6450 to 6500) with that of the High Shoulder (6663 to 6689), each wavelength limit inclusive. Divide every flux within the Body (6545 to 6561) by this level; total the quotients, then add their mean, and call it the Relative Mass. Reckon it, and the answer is 13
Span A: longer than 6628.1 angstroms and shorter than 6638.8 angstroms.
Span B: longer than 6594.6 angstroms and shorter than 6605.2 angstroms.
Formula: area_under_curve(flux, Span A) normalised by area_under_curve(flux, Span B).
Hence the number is 0.87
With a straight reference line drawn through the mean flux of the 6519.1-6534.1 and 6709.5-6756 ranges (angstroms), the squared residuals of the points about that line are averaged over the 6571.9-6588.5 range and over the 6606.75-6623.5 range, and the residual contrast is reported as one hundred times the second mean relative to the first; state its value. 47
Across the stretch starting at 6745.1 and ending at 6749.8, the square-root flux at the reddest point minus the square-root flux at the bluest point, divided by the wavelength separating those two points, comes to -0.05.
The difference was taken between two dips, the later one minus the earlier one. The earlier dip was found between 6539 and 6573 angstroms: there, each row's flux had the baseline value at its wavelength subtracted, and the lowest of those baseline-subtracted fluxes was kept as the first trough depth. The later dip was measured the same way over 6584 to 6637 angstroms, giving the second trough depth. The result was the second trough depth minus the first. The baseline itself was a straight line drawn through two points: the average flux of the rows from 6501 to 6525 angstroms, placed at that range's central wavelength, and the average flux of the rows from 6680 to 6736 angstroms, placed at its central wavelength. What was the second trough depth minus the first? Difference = -1.4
